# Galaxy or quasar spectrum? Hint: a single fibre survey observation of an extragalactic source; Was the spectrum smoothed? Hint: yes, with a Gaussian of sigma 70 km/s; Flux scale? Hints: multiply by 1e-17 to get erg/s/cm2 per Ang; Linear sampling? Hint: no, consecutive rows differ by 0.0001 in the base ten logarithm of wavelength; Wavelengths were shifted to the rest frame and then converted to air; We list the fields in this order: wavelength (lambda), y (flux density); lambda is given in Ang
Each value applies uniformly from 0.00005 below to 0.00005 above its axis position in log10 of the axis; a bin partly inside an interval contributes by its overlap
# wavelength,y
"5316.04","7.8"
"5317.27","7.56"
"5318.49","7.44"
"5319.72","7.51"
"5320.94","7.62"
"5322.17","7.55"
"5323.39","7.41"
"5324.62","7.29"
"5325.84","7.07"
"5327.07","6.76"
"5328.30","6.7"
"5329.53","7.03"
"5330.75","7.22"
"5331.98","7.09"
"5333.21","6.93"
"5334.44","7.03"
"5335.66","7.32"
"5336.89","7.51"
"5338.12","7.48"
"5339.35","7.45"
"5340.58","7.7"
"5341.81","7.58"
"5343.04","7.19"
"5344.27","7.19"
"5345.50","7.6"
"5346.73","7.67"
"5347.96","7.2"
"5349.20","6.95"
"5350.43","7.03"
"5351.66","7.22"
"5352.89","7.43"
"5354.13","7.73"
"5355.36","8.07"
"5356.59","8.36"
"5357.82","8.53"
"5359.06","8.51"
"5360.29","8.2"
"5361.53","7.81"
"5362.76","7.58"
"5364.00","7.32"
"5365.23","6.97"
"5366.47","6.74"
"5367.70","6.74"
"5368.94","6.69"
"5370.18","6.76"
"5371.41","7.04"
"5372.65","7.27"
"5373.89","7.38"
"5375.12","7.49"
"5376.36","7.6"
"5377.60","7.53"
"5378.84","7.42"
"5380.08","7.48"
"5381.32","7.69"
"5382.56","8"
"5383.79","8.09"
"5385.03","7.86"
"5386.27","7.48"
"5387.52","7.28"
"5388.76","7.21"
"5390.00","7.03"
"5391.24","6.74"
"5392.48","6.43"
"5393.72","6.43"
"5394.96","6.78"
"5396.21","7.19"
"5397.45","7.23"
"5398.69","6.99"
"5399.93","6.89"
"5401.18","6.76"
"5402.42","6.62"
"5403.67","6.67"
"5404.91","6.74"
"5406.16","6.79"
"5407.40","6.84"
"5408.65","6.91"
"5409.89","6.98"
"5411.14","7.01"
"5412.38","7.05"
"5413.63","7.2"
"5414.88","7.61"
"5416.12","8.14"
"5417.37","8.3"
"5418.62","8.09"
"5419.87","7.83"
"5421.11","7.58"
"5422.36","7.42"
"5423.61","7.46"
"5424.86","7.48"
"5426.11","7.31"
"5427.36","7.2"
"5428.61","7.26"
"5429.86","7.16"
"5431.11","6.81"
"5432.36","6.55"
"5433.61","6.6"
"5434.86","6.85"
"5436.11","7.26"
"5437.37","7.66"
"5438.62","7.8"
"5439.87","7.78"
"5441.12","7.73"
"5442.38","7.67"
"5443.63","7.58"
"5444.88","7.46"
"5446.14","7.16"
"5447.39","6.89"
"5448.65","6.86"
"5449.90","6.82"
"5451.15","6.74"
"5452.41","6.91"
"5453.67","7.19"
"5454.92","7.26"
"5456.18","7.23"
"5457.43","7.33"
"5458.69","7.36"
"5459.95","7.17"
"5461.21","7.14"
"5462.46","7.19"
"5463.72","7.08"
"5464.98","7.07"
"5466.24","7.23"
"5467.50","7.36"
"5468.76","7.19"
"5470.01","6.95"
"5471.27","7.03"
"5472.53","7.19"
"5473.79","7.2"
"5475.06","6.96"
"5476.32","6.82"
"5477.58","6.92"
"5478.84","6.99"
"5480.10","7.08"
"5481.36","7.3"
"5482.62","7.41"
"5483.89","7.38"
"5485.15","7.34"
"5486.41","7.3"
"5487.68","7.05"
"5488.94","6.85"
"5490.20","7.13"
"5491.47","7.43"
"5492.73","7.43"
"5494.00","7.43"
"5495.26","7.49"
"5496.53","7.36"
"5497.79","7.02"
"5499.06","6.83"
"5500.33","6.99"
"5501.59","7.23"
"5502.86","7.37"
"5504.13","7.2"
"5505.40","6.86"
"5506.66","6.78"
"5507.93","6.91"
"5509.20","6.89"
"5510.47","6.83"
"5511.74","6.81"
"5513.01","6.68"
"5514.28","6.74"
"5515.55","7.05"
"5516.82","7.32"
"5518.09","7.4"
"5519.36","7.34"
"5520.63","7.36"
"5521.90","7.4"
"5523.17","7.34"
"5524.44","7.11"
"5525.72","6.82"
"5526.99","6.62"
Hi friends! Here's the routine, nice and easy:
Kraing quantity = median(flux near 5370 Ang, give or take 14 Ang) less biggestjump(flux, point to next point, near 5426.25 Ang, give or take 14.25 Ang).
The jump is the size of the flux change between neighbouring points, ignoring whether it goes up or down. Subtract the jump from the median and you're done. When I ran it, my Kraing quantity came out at 6.96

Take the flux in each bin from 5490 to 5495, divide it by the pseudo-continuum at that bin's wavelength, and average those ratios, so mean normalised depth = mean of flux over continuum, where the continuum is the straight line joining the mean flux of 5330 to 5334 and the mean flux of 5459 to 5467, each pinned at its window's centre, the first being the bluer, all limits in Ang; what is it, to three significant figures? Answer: 1.03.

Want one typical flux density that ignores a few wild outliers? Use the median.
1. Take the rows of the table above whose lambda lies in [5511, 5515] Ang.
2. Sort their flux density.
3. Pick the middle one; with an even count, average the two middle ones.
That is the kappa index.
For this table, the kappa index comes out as 6.74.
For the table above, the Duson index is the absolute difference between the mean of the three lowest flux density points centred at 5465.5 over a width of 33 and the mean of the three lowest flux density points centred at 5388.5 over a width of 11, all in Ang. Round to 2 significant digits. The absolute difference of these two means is 0.26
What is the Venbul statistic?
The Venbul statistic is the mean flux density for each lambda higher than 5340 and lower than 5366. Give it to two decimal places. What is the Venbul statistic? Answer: 7.61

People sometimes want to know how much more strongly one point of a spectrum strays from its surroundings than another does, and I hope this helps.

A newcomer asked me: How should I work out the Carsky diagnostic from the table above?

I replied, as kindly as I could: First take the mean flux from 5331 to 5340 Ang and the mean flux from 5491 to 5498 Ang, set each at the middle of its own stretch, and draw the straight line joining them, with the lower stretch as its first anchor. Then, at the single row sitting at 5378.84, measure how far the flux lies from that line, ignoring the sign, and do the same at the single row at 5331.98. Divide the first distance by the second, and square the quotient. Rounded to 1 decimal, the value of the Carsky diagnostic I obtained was 0.6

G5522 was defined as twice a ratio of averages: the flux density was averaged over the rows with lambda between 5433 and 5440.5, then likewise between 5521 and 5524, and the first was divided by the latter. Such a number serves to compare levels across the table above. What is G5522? 1.99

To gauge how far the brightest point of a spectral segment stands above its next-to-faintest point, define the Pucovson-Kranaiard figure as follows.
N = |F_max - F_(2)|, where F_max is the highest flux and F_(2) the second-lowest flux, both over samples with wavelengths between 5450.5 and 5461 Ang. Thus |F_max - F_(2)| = 0.45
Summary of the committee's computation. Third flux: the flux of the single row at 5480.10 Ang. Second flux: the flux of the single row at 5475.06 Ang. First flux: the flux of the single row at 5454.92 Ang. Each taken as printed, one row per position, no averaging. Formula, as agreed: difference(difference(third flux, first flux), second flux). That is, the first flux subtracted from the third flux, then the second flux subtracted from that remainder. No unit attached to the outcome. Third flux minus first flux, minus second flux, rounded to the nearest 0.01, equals -7.14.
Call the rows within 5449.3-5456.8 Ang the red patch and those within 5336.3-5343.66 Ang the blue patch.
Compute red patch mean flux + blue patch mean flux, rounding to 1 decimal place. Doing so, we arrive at 14.5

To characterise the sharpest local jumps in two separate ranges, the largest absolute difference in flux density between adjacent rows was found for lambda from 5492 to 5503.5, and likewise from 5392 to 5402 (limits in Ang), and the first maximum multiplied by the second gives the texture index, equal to 0.14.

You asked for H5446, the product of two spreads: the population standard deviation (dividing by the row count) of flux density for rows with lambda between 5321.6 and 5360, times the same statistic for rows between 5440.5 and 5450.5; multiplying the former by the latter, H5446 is 0.16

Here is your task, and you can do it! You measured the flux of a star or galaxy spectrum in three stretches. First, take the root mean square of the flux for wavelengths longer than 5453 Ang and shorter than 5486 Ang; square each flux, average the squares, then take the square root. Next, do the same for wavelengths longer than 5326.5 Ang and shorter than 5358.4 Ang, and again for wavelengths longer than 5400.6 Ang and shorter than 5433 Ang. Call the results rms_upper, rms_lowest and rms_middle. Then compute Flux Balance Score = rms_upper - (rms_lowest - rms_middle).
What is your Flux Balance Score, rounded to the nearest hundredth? 7.01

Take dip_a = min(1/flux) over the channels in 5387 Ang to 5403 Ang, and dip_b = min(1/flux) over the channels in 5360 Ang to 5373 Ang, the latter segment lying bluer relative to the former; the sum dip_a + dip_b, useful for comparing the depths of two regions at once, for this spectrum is 0.259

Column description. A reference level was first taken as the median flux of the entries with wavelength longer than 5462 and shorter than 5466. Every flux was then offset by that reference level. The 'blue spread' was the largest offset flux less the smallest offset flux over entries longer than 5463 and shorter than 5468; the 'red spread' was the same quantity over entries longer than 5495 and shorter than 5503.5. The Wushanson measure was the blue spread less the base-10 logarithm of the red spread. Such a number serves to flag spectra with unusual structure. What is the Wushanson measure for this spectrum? 0.47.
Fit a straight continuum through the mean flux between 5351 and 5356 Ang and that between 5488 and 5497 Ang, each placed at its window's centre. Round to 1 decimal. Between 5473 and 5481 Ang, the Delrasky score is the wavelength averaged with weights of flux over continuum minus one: 5477.0 Ang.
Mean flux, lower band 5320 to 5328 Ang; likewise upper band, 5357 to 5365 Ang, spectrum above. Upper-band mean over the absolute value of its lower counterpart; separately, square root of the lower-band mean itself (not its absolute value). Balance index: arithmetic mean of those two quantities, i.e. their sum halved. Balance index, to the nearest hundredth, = 1.90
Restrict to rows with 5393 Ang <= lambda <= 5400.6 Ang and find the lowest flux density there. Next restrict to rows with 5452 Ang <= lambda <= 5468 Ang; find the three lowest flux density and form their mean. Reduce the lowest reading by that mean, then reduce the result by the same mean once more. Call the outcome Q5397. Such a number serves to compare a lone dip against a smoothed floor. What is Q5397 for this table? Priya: -7.6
